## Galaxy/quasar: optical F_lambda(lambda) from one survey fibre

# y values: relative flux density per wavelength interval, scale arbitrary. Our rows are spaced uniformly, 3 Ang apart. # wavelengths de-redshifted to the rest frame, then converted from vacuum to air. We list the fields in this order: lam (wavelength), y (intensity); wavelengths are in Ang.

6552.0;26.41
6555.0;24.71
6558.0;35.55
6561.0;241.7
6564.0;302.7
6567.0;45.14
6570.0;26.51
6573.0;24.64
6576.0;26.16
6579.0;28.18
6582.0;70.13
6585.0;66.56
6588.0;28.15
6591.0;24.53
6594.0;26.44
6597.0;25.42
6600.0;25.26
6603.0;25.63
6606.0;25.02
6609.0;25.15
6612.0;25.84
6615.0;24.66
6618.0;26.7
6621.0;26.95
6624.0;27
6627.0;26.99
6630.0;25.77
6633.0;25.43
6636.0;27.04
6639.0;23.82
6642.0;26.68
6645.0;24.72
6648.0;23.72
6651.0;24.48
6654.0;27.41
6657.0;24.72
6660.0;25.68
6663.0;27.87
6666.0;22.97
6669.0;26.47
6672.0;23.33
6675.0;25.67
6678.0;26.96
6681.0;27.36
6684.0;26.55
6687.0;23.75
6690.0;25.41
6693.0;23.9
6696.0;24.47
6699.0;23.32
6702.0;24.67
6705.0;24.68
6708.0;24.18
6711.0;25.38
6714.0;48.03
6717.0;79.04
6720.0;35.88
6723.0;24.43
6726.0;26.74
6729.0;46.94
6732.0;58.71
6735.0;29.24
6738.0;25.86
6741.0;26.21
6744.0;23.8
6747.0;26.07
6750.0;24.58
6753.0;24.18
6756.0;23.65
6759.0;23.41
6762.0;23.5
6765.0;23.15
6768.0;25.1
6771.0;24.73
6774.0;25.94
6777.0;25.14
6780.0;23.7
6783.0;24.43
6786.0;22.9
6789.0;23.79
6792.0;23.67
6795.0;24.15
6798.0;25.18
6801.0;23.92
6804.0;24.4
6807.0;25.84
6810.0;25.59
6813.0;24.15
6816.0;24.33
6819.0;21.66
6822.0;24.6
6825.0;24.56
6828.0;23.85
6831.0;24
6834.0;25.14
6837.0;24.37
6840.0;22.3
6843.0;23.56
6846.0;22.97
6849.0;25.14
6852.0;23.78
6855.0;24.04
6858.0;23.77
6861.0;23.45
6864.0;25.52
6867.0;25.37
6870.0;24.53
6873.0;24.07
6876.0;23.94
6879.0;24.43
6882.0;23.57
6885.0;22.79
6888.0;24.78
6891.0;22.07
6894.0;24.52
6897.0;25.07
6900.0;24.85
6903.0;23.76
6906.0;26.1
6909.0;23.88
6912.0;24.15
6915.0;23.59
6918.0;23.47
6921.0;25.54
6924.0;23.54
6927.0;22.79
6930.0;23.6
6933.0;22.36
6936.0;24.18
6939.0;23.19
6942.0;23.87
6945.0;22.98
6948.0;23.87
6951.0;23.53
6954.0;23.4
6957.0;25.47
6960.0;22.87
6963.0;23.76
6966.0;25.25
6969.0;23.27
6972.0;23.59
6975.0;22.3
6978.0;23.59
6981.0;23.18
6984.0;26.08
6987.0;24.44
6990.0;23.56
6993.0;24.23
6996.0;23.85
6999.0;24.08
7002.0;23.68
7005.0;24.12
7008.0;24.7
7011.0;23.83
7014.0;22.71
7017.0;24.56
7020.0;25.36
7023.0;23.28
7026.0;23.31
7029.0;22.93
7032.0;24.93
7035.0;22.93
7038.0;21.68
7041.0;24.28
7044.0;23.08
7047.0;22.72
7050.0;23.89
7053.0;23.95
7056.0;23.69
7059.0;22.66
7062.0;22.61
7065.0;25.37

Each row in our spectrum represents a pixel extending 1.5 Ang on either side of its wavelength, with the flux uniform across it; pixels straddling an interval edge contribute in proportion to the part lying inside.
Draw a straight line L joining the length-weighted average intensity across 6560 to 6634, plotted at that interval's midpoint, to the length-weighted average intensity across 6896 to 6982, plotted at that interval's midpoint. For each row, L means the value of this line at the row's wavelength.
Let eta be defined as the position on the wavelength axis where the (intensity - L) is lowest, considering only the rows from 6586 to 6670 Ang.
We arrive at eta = 6591.0 Ang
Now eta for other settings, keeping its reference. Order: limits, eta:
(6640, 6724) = 6648.0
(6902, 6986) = 6903.0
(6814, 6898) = 6819.0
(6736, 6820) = 6744.0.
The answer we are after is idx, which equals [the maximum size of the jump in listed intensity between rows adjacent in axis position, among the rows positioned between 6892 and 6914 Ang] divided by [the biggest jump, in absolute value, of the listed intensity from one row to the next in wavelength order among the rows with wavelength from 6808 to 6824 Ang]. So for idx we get 0.8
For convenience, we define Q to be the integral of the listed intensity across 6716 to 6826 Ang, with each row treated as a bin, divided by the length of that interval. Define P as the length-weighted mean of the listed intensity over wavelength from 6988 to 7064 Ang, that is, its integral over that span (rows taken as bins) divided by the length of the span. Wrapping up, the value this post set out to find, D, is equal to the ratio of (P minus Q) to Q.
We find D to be -0.15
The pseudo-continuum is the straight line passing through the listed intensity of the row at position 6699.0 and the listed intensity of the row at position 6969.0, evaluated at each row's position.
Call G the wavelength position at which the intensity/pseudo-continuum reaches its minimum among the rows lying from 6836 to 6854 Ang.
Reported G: 6840.0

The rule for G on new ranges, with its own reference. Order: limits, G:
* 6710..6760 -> 6759.0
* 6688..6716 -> 6699.0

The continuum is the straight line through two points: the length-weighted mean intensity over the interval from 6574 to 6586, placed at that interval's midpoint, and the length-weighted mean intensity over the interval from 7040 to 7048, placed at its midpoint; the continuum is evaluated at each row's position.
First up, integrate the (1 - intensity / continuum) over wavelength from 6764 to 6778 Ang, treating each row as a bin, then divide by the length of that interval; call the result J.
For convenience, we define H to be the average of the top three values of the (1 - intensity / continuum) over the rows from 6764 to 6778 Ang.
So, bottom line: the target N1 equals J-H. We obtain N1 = -0.017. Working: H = 0.34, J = 0.32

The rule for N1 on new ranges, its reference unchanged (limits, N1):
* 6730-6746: -0.197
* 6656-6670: -0.027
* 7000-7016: -0.015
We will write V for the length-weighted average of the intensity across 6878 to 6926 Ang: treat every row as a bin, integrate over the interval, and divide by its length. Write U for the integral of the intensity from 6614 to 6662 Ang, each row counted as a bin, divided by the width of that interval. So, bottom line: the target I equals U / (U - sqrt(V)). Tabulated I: 1.24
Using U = 25.8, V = 24.1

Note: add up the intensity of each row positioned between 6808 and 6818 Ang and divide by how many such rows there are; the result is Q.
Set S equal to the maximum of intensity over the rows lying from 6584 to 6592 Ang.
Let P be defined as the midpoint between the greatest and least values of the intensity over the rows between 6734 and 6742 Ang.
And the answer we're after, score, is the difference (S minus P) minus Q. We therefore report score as 14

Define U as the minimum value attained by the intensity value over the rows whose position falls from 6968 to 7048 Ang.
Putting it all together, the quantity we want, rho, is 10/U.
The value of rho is 0.461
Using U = 21.68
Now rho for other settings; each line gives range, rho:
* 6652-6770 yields 0.435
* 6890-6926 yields 0.453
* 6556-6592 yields 0.408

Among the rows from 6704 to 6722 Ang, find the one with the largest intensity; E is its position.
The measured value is 6717.0 Ang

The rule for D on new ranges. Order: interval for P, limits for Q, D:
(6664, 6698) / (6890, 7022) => 0.05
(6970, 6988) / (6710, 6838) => -0.15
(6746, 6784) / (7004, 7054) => 0.03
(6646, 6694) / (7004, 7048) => 0.07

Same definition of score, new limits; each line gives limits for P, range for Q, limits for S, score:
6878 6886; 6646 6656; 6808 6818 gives -23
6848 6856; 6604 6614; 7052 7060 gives -26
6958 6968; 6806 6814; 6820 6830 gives -25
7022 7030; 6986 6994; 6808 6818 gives -22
